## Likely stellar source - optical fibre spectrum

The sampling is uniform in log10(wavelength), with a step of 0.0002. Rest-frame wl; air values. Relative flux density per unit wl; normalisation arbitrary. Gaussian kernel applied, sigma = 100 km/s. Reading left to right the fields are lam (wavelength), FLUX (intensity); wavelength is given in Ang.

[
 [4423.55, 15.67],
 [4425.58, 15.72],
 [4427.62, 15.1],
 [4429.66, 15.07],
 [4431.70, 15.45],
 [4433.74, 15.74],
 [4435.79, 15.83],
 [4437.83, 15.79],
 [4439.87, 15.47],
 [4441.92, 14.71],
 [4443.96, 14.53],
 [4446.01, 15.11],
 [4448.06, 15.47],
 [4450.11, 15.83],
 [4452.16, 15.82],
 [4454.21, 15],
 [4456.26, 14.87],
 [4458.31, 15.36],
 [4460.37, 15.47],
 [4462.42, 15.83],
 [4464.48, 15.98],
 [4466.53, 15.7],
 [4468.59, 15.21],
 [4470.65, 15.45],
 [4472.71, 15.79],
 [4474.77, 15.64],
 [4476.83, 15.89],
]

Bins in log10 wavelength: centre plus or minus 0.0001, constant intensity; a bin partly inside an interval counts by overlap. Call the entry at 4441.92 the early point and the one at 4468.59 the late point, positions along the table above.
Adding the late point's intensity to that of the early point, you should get 29.9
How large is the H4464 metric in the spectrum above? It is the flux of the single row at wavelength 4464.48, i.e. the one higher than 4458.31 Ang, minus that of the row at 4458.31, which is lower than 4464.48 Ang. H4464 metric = 0.6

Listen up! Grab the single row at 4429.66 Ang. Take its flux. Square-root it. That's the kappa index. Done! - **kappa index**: 3.88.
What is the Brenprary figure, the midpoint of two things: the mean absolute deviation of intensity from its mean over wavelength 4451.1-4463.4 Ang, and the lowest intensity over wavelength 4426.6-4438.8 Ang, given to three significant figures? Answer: 7.69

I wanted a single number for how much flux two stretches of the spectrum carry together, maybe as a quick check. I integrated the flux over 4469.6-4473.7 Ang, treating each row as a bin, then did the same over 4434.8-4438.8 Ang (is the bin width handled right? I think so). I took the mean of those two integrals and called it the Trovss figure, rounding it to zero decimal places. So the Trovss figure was 64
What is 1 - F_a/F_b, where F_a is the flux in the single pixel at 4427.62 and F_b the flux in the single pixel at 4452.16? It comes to 0.046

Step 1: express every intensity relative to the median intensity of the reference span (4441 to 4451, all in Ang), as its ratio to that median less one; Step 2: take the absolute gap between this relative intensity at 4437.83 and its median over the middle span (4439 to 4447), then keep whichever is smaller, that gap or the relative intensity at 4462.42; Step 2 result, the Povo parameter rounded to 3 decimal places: 0.048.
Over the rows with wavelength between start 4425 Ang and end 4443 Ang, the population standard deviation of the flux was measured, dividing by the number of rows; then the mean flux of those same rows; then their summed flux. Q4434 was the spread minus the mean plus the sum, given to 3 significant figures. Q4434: 124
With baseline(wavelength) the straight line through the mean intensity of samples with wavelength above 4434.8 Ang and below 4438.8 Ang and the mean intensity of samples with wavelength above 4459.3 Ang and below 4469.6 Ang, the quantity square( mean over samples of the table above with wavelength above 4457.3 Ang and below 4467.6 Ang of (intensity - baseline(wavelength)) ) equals 0.000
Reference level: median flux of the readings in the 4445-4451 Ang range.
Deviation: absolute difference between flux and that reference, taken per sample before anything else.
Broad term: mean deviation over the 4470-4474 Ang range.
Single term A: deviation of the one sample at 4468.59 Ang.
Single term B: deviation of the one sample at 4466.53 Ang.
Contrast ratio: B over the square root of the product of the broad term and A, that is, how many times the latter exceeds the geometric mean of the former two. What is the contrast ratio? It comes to 1.1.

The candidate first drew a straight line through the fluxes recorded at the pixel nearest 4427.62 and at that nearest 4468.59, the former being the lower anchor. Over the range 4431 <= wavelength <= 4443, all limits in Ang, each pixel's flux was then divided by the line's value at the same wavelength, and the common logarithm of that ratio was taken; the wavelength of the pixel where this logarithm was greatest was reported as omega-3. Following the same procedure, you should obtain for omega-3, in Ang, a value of 4435.79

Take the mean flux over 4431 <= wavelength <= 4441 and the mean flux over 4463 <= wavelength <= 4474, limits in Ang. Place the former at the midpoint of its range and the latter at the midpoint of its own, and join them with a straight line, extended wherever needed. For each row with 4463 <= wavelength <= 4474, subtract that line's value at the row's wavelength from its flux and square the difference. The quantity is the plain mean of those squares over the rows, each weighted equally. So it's 0.07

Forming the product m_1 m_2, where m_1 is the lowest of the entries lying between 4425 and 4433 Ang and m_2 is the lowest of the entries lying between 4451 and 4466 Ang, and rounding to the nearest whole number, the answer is 224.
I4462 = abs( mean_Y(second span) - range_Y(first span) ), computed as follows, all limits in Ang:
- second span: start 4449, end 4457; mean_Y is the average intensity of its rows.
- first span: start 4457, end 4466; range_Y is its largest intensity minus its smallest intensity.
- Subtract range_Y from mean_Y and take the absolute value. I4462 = 14.8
